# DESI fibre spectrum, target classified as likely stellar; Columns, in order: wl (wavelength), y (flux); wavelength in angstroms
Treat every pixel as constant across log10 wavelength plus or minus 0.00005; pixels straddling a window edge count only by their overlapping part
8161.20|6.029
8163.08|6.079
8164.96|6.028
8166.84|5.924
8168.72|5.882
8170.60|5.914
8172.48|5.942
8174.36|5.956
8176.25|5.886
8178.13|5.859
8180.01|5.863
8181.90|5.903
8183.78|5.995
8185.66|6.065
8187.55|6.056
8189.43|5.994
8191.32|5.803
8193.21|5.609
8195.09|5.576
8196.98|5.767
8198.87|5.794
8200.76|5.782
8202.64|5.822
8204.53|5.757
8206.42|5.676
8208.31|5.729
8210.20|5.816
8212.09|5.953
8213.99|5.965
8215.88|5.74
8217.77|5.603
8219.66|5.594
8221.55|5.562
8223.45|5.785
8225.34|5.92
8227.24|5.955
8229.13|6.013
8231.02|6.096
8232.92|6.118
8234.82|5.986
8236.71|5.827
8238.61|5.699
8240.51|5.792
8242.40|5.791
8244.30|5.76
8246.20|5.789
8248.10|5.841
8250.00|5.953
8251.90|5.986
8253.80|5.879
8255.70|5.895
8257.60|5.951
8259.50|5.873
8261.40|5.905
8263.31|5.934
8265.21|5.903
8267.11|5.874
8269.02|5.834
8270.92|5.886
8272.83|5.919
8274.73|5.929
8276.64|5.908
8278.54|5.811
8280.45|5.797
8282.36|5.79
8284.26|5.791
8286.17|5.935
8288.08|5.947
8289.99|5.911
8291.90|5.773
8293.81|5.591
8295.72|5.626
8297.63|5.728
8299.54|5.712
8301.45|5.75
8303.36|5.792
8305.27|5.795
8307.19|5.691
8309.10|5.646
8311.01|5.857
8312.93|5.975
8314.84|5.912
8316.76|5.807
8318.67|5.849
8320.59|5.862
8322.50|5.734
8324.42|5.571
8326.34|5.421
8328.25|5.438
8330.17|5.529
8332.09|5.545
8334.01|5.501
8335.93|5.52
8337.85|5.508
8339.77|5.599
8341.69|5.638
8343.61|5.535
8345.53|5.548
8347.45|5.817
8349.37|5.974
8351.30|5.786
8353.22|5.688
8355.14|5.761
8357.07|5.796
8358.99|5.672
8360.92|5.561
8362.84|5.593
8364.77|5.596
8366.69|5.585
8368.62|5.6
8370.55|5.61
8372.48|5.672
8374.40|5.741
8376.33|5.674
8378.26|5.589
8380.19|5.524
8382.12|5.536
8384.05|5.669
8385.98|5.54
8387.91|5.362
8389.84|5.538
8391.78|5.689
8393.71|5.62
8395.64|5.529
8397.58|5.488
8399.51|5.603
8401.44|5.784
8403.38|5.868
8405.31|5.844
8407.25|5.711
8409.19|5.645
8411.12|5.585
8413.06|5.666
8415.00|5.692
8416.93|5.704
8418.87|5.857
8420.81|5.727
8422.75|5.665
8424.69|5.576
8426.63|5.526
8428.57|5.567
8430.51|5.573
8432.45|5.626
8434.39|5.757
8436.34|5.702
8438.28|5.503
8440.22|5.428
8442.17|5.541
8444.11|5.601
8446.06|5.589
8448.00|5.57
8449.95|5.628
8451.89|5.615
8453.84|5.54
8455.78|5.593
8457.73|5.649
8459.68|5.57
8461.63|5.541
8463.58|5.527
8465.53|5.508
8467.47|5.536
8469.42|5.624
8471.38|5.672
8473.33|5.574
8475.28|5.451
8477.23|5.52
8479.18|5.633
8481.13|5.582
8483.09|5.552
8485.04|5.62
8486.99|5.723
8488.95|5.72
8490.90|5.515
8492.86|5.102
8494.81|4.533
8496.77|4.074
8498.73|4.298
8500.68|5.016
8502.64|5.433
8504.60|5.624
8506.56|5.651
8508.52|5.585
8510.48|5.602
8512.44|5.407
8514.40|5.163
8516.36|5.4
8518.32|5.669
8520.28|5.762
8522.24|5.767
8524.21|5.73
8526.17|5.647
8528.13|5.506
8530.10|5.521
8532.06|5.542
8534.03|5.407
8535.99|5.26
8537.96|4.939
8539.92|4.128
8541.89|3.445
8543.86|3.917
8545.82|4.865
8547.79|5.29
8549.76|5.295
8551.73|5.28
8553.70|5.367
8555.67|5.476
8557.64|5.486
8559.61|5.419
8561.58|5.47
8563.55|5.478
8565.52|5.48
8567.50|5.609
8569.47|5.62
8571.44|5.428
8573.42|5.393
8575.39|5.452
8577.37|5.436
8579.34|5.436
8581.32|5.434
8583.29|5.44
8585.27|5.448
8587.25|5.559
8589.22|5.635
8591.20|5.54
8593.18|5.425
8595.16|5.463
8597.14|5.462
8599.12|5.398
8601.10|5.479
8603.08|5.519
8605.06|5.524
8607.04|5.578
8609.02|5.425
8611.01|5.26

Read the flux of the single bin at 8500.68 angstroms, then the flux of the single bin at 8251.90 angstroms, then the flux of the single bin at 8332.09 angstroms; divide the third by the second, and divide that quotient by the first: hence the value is 0.185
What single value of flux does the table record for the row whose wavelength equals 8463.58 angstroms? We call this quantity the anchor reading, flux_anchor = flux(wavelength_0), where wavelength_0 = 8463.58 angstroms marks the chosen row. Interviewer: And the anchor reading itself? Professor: 5.527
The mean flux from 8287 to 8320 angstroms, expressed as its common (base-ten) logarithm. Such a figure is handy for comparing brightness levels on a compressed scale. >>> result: 0.762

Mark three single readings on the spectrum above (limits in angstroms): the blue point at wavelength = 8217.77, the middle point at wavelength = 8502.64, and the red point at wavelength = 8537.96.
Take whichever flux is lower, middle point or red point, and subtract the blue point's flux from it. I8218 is -0.66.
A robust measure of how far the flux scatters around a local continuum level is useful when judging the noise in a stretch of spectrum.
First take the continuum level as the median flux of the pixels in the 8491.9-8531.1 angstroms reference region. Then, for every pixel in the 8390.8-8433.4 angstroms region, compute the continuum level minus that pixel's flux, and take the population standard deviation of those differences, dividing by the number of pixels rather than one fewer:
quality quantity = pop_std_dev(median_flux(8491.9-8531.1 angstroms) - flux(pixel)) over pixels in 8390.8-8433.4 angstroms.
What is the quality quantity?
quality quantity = 0.10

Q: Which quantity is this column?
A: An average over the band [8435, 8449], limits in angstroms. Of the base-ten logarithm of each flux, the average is 0.745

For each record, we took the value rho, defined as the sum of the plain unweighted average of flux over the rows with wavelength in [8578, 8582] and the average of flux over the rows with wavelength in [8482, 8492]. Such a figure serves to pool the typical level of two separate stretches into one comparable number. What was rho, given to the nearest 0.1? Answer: 11.1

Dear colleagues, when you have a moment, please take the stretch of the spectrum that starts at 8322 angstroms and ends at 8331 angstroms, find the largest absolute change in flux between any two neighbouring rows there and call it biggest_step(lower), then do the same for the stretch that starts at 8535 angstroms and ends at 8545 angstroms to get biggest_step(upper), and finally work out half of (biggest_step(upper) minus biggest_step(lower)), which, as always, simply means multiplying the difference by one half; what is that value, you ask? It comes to 0.32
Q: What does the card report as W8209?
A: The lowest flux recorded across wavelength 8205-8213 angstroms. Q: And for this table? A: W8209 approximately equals 5.676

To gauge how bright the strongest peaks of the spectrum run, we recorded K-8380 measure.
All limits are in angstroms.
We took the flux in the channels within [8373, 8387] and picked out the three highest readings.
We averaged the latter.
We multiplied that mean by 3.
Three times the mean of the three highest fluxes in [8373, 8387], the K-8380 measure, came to 17.1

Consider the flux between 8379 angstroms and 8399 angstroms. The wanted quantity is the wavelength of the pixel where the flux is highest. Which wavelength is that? 8391.78 angstroms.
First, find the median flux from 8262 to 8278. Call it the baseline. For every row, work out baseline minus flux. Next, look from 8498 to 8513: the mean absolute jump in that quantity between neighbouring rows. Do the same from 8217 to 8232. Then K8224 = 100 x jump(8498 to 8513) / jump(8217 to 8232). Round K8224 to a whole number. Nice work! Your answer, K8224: 284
